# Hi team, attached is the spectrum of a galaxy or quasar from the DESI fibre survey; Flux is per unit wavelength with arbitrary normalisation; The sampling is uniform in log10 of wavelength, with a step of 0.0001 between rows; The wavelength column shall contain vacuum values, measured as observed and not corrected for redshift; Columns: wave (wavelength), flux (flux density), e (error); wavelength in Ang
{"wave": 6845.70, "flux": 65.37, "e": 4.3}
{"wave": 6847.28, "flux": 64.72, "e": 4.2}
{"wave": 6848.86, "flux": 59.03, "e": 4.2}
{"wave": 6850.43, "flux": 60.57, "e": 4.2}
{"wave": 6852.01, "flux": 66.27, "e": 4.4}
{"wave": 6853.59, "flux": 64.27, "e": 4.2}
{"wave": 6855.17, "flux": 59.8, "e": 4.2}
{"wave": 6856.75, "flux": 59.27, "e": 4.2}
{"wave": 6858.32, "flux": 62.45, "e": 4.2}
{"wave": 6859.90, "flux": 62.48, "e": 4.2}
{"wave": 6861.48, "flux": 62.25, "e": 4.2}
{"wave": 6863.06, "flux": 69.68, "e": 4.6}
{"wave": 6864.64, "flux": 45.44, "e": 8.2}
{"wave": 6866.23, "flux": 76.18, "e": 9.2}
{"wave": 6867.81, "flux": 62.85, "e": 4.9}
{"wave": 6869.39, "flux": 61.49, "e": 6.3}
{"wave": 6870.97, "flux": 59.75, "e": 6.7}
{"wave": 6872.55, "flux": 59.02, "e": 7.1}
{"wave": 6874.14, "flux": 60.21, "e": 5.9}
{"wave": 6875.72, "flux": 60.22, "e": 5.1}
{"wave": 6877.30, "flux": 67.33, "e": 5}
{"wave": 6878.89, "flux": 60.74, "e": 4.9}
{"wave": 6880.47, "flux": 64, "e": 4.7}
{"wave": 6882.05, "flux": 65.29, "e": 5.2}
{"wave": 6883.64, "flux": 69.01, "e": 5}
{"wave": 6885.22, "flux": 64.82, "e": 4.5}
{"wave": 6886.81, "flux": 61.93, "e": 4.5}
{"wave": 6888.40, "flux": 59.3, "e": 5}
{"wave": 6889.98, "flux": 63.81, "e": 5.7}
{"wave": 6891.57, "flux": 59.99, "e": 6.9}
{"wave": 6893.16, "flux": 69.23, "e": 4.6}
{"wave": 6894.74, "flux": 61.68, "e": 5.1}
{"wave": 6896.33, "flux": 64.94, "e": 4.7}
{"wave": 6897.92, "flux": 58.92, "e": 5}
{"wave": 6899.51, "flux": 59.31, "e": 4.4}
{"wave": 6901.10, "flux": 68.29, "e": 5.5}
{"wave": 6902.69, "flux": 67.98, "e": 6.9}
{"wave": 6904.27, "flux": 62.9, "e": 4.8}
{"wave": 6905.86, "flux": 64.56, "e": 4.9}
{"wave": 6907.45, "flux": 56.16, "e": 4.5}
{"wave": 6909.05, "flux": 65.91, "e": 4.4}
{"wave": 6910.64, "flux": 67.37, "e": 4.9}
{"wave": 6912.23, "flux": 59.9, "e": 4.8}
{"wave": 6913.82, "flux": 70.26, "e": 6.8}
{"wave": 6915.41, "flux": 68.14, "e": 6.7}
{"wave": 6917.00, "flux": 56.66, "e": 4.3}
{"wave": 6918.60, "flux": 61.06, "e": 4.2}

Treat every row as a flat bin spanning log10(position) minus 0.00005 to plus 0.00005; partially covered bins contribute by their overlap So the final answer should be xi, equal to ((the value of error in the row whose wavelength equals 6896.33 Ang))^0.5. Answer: 2.17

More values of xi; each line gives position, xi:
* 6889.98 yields 2.39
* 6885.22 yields 2.12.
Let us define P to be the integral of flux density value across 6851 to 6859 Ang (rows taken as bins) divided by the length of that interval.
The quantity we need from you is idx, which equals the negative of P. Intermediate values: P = 62.4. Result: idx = -62.4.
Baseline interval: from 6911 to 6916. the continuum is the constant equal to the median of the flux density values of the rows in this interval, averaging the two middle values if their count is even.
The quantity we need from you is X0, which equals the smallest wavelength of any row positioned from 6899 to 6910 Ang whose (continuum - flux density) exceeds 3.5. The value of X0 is 6899.51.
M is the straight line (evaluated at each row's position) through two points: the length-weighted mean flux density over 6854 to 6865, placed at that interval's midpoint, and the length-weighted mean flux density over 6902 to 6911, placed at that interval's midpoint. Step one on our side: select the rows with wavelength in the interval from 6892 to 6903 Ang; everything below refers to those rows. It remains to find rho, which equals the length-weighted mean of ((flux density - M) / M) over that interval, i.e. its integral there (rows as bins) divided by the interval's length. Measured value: 0.0103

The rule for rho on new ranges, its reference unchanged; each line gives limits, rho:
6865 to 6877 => 0.0114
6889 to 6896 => 0.0092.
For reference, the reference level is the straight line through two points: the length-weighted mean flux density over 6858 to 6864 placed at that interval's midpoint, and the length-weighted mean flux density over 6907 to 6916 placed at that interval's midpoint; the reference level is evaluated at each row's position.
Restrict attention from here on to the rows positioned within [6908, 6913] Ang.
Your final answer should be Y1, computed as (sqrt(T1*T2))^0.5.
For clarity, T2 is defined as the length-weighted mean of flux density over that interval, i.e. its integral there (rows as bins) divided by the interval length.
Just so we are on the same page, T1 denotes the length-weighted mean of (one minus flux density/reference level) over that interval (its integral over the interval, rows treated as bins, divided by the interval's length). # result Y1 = 0.95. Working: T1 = 0.01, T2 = 63.9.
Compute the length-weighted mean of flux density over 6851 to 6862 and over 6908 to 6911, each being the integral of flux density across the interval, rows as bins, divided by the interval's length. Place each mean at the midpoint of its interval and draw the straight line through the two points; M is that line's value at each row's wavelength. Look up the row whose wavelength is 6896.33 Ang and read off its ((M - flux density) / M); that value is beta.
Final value 0.00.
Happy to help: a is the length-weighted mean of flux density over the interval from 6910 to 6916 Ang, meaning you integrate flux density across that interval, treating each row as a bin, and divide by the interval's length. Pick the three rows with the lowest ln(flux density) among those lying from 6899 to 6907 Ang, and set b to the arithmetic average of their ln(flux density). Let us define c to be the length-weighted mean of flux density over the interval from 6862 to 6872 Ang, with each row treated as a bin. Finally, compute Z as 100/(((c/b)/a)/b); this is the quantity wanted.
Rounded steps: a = 66.4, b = 4.13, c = 62.5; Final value 1814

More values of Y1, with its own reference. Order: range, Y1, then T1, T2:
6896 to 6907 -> 1.02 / 0.02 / 63.6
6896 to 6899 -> 1.34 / 0.05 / 61.1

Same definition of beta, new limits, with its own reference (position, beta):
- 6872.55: 0.07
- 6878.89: 0.05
